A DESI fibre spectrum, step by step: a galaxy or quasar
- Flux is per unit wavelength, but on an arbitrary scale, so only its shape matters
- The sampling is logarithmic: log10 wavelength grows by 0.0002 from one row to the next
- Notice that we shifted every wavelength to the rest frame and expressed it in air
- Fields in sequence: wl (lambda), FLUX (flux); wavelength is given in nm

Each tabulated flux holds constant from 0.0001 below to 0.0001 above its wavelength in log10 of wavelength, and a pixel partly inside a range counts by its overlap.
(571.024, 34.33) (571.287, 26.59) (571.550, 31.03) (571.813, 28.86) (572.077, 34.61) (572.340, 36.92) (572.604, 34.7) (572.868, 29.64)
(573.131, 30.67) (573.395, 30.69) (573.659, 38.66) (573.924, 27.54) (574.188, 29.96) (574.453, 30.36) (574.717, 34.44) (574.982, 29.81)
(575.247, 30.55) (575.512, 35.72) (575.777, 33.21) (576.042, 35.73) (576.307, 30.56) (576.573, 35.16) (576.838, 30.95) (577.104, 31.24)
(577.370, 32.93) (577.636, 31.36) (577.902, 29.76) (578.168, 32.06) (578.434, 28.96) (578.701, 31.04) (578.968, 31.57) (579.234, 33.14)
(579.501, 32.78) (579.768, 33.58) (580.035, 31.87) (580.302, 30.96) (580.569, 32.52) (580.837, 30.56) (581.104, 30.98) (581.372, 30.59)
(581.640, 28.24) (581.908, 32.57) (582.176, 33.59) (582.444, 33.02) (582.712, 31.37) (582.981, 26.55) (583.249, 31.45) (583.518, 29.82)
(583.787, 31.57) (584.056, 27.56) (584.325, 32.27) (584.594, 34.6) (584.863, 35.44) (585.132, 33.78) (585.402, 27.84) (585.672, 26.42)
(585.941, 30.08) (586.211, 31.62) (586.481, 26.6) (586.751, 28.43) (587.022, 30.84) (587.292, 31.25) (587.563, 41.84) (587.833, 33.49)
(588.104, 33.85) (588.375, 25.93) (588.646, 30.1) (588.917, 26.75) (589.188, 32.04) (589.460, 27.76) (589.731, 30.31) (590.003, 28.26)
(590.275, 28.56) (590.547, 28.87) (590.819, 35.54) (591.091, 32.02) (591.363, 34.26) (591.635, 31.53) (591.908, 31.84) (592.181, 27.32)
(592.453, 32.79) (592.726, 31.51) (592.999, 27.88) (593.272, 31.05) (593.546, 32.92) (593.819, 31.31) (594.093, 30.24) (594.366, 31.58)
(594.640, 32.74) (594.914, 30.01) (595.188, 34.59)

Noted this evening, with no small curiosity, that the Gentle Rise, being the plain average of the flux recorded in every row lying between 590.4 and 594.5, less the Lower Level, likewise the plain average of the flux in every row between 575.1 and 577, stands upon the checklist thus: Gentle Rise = -1.7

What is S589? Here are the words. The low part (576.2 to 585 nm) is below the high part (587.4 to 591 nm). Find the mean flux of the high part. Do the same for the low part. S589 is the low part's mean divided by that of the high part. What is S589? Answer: 1.02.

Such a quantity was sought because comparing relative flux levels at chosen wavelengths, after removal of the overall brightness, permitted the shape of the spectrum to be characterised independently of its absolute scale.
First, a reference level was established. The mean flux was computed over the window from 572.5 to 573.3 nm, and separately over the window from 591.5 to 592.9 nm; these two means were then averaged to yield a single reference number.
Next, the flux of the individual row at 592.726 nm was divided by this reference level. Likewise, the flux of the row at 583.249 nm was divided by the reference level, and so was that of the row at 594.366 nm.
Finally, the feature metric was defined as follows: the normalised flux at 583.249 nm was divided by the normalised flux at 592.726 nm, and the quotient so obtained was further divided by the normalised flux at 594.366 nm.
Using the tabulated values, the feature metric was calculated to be 0.99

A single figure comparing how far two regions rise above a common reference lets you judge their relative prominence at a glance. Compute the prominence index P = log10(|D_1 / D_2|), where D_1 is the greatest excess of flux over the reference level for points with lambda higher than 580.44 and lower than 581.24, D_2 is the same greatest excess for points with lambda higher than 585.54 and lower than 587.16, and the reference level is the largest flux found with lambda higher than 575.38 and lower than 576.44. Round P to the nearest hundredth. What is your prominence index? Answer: -0.11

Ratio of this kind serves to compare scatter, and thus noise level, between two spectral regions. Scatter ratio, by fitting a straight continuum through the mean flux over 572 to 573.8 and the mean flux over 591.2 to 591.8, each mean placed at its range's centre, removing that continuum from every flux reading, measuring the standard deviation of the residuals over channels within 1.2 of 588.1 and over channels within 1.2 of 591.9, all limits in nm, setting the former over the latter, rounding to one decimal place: 1.8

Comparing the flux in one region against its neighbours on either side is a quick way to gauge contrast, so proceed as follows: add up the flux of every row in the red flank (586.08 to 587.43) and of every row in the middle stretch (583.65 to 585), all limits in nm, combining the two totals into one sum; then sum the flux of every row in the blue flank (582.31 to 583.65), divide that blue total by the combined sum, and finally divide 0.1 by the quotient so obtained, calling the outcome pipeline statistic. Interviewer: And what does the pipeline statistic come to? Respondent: 0.2038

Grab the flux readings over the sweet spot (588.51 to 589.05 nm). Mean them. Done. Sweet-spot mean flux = 28.4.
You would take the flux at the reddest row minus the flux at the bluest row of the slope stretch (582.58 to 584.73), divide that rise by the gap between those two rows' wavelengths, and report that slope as 1.7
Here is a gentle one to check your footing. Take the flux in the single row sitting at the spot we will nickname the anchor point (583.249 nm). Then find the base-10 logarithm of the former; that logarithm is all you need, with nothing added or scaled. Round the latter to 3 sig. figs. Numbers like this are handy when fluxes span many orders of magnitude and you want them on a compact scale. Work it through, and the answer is 1.50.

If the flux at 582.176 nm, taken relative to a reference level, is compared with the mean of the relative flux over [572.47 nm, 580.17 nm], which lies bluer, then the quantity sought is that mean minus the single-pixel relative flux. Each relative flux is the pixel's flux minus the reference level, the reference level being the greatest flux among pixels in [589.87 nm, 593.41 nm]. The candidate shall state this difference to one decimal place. -1.6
